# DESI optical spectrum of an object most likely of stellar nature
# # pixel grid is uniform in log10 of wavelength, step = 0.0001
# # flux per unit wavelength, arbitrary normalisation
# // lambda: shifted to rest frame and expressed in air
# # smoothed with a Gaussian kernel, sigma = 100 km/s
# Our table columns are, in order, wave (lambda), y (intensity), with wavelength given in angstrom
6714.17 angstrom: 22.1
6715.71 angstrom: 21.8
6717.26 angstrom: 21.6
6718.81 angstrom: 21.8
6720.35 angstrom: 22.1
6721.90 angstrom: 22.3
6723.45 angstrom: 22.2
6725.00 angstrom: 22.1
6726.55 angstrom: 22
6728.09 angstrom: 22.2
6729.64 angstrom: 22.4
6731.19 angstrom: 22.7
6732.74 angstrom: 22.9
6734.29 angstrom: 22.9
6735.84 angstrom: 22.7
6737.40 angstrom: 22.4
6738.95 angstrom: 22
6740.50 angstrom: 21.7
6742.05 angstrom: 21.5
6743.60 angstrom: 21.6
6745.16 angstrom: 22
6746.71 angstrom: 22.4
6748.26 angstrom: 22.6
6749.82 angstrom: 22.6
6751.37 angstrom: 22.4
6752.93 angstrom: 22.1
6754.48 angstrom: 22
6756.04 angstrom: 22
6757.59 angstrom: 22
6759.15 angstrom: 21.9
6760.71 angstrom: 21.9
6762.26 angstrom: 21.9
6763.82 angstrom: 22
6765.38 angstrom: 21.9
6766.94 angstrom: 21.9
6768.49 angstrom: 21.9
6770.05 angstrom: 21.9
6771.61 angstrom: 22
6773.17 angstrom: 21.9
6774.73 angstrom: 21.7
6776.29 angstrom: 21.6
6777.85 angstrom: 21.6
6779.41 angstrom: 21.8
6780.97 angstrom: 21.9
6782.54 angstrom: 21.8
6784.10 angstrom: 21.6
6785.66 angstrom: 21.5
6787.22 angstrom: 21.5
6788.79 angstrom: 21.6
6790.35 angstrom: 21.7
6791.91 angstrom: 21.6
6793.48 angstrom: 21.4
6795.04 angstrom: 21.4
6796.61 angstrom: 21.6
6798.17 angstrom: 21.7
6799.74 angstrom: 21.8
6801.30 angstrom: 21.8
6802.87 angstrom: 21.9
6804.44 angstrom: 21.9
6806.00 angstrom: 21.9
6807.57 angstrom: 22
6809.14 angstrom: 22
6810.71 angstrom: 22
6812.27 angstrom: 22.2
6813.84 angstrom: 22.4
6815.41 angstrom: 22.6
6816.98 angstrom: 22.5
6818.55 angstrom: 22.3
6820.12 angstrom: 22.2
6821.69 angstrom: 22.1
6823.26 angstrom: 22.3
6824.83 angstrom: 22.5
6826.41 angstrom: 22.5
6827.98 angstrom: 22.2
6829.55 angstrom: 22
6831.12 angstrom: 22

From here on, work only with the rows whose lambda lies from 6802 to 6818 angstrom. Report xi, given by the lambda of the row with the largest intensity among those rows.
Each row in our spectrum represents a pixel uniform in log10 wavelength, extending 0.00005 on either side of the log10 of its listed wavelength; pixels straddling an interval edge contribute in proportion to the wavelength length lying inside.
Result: 6815.41 angstrom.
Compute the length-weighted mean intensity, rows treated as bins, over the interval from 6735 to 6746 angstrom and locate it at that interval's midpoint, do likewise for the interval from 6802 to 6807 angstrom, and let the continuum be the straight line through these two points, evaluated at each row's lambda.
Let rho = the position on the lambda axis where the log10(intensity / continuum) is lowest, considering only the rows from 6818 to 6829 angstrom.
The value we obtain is 6821.69 angstrom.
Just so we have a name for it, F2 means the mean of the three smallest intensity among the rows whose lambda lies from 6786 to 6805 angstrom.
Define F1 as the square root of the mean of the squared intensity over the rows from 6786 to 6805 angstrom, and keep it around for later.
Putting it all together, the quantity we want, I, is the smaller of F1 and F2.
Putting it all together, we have 21.4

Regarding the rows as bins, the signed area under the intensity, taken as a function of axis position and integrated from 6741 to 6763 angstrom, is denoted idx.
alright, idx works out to 485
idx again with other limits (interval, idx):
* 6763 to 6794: 674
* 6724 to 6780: 1237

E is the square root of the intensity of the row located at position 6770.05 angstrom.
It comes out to 4.68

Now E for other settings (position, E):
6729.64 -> 4.73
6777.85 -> 4.65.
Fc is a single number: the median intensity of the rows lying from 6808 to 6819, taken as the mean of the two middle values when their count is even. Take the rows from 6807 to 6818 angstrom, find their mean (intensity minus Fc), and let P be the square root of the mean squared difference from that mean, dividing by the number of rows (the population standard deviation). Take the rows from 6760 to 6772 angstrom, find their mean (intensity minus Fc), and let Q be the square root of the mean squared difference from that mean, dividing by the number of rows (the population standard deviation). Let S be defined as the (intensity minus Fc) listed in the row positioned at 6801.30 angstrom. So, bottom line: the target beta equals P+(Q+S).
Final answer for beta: -0.22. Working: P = 0.24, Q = 0.04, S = -0.50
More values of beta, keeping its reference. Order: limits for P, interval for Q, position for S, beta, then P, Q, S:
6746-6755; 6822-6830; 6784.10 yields -0.28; 0.23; 0.19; -0.70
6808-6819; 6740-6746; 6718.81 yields -0.10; 0.22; 0.19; -0.50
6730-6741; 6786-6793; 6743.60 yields -0.20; 0.43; 0.07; -0.70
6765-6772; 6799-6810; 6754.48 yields -0.18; 0.04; 0.08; -0.30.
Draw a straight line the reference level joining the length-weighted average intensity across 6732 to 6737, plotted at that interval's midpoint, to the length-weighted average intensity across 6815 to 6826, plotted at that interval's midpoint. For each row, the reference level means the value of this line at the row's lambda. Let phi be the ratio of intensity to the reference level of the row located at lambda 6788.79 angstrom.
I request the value 0.96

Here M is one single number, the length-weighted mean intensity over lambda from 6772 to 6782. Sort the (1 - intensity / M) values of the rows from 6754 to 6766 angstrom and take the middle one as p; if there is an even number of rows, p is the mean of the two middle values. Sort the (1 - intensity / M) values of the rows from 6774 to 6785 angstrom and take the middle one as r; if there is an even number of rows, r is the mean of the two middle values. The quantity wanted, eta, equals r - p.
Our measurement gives 0.011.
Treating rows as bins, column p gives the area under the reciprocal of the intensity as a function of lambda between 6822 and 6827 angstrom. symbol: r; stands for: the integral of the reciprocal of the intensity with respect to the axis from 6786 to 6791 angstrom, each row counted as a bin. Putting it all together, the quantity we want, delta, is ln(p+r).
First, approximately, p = 0.223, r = 0.232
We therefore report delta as -0.789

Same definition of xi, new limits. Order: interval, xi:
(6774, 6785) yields 6780.97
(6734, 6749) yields 6734.29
